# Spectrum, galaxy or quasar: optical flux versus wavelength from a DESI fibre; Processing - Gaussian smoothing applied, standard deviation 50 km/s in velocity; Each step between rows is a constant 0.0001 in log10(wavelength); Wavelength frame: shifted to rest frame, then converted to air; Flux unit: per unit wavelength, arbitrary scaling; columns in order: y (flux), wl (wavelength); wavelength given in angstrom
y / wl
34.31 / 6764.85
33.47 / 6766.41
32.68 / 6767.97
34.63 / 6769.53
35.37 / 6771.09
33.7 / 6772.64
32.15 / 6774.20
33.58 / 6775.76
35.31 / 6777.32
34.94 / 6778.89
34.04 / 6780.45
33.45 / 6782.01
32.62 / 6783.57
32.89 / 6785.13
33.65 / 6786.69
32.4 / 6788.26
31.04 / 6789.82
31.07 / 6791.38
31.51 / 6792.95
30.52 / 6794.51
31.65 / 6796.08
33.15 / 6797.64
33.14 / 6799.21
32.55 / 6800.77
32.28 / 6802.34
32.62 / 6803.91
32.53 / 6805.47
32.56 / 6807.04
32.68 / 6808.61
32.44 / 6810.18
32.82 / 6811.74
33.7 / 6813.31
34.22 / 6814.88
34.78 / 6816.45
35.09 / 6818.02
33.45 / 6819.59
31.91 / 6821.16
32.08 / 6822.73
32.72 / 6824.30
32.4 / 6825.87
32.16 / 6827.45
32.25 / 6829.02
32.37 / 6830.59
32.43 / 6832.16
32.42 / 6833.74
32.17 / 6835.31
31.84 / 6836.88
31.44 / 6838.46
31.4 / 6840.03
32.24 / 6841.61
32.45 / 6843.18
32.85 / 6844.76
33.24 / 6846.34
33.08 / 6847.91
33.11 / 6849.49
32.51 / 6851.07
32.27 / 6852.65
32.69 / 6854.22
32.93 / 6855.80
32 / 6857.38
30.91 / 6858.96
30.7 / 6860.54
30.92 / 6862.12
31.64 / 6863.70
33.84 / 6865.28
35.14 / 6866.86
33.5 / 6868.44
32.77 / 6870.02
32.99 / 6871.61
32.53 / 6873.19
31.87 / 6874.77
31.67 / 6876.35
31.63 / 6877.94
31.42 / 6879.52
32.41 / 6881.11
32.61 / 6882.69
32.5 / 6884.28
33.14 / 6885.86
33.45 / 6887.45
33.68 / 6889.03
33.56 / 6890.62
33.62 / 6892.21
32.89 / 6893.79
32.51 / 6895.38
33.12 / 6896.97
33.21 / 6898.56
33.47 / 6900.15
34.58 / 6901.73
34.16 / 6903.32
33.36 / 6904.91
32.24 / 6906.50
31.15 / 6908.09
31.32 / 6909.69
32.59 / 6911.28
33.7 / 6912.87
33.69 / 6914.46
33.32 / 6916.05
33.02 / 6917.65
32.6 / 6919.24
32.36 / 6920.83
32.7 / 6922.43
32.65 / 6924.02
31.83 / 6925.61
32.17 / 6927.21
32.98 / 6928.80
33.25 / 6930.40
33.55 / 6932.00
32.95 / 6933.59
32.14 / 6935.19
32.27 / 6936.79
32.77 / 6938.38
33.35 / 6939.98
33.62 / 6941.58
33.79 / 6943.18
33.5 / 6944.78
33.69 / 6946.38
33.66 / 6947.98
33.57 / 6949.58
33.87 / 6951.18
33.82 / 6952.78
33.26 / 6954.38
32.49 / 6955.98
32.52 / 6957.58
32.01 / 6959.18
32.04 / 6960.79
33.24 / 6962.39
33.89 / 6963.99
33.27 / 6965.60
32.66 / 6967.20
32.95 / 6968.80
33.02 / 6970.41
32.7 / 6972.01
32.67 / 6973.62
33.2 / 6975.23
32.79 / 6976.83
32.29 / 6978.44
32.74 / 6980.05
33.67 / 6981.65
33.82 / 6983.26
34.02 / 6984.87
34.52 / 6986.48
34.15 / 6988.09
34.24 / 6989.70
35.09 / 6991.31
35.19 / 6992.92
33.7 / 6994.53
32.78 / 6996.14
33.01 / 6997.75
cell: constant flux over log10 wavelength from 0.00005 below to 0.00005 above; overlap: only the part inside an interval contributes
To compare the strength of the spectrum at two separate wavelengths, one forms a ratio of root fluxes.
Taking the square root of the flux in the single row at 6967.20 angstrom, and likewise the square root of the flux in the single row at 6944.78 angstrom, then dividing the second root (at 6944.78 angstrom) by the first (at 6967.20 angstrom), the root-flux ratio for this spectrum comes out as 1.013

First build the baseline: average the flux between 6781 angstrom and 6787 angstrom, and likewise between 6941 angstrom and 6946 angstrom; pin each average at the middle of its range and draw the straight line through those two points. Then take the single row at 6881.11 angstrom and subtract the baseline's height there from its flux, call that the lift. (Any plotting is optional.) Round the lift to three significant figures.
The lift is -1.04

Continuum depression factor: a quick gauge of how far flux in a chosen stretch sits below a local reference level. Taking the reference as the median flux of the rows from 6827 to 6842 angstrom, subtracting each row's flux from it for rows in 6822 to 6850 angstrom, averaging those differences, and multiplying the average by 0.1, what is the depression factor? -0.02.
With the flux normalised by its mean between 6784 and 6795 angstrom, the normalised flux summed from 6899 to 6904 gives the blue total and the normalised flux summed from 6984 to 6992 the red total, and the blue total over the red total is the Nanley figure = 0.59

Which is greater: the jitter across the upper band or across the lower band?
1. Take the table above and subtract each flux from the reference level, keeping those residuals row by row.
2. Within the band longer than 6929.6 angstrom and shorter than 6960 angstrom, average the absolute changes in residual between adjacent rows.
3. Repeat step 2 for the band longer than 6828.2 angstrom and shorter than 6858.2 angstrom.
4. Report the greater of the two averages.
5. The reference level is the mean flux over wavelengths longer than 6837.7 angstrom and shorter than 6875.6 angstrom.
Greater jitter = 0.34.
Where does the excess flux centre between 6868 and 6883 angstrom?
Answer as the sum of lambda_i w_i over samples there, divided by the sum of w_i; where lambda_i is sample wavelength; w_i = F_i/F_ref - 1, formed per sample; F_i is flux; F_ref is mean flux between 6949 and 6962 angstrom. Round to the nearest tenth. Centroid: 6878.3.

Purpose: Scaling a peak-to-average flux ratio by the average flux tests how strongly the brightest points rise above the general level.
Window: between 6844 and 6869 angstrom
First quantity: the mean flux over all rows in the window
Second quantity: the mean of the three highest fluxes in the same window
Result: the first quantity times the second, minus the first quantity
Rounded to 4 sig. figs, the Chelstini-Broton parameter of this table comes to 1080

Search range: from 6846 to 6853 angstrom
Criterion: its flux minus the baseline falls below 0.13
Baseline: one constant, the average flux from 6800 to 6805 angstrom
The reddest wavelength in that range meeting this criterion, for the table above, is 6852.65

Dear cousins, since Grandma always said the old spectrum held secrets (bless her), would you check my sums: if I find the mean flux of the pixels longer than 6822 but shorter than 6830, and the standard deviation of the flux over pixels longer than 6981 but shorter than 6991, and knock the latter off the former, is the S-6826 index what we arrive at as 32.0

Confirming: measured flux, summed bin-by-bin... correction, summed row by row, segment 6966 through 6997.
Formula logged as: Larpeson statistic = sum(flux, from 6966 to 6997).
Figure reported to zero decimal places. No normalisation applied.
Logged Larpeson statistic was 636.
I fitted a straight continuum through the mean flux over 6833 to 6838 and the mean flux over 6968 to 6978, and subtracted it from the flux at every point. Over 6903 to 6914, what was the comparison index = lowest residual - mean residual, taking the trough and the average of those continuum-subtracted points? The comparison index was -1.5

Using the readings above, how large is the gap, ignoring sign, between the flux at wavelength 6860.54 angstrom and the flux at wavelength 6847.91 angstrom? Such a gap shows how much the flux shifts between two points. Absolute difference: 2.4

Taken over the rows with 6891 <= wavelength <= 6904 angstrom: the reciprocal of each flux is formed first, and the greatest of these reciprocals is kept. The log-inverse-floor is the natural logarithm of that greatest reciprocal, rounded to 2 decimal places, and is -3.48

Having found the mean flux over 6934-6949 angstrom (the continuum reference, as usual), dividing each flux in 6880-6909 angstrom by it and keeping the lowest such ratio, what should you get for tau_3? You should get 0.94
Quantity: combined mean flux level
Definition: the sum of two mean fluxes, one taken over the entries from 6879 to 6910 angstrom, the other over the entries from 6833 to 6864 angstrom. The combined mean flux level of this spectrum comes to 65.1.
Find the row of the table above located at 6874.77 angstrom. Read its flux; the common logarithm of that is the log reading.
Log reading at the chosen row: 1.50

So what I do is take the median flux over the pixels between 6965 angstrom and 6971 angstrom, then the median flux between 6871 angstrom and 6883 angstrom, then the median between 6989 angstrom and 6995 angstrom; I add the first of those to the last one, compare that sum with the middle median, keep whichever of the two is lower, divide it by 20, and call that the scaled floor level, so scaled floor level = 1.607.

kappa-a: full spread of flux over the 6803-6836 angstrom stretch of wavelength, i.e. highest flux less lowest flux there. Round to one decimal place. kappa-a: 3.2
